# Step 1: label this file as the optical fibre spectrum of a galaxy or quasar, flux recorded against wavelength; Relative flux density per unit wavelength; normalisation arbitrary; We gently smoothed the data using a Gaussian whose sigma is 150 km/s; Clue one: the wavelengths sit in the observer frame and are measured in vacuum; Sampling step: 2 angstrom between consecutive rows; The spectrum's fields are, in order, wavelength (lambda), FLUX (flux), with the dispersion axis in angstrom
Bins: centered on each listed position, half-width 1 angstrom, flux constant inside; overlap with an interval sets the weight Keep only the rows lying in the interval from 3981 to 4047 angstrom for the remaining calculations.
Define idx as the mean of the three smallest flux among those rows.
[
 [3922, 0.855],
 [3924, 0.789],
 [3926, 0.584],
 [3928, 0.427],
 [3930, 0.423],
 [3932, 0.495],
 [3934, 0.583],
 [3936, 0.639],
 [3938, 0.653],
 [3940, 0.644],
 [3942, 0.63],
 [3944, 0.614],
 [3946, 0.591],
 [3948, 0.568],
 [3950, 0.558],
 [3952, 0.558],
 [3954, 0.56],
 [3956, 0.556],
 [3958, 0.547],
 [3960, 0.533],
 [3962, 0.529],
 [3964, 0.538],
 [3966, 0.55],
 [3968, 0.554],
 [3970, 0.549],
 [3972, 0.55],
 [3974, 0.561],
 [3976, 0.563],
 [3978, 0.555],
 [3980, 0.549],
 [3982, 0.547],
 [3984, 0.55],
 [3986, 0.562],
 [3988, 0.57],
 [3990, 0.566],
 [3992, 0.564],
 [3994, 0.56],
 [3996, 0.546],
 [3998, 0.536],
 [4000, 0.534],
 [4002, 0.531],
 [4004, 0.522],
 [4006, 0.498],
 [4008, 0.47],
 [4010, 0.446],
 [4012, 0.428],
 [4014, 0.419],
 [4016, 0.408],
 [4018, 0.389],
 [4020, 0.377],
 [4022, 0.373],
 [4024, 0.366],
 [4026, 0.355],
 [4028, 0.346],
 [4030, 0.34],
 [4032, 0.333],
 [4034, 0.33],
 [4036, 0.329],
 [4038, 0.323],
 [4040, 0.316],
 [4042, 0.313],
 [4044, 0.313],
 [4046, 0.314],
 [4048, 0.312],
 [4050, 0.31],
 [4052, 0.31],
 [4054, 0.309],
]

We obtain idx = 0.31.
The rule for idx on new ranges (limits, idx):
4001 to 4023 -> 0.38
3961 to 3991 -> 0.54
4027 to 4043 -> 0.32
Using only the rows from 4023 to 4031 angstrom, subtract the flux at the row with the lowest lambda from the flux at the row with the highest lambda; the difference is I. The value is -0.026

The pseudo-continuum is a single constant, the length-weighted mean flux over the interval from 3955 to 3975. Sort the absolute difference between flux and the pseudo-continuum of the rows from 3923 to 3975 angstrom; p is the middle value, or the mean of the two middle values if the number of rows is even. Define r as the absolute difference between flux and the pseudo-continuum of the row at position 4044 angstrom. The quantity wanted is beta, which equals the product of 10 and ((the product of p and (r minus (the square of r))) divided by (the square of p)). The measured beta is 92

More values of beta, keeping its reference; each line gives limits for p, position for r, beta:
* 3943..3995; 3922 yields 173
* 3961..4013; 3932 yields 36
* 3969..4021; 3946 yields 26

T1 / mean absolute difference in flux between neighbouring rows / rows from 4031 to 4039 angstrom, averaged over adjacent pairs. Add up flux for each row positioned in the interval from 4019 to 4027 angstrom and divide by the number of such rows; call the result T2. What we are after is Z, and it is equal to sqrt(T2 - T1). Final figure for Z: 0.60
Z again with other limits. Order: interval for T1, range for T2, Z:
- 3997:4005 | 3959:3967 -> 0.73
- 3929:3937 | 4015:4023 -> 0.56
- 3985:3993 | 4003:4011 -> 0.69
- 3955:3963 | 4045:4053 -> 0.55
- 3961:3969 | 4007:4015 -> 0.66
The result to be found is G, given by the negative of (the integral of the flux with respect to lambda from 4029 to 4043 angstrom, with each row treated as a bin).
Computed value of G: -4.6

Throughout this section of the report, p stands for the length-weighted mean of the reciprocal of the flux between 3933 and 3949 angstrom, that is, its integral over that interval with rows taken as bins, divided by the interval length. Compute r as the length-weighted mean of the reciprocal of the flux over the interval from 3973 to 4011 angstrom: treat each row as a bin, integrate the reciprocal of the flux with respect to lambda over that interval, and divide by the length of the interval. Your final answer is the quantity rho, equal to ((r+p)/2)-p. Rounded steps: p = 1.63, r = 1.86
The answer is 0.1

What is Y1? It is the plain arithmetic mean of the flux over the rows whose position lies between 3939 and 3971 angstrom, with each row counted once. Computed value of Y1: 0.57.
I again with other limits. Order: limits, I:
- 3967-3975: 0.007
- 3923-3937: -0.150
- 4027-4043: -0.033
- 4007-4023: -0.097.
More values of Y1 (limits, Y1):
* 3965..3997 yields 0.56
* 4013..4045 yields 0.35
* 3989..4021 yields 0.49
